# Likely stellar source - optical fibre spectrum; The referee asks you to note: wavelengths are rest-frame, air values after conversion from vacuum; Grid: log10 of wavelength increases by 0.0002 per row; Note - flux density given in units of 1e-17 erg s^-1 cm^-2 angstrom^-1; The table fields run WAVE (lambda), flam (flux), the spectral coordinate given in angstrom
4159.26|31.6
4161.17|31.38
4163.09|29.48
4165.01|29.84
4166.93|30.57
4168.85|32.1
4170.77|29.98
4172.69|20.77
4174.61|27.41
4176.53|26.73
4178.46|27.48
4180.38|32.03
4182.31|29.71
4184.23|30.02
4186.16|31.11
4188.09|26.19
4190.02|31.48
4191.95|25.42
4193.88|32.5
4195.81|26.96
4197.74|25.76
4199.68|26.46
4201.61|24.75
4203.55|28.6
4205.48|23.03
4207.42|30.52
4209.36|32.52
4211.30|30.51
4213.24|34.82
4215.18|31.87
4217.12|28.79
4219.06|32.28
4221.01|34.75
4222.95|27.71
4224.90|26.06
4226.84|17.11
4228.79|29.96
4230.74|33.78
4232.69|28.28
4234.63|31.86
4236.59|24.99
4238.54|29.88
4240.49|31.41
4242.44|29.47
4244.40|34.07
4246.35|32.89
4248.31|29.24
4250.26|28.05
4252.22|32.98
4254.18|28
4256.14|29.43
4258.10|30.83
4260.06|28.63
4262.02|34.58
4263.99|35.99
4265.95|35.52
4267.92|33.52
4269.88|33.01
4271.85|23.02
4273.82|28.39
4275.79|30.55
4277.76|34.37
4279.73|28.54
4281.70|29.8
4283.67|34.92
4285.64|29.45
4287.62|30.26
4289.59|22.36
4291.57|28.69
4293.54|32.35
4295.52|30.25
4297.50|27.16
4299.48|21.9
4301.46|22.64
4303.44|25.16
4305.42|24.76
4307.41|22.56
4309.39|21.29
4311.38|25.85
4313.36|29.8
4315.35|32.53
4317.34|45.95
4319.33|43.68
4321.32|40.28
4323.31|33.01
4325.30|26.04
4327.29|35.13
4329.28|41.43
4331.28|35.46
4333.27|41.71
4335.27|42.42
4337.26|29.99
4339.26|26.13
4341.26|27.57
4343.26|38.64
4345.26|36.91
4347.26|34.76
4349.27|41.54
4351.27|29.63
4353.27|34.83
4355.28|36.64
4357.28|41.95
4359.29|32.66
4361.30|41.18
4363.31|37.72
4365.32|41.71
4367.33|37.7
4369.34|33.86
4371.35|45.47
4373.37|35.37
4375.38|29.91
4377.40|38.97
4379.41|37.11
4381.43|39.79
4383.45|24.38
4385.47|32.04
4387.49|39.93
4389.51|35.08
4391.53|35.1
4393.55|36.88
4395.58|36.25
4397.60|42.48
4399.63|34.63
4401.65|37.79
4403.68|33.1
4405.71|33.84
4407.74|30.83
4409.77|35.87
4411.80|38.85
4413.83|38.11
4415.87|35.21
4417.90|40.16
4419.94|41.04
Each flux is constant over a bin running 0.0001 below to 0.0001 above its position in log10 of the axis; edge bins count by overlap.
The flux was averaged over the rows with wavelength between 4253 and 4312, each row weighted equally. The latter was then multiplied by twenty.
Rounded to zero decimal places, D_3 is 576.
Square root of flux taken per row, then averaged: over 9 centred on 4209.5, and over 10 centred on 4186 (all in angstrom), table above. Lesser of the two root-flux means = 5.45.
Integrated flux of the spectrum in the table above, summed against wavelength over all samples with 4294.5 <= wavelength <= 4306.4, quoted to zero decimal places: 301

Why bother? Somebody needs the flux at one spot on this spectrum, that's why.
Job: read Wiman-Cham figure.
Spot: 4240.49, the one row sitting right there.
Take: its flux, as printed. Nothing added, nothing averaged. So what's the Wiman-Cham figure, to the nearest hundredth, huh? 31.41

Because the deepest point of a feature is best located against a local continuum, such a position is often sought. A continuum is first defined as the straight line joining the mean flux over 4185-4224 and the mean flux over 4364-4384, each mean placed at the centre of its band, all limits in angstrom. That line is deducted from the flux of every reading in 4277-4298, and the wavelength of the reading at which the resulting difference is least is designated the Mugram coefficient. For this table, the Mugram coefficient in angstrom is 4289.59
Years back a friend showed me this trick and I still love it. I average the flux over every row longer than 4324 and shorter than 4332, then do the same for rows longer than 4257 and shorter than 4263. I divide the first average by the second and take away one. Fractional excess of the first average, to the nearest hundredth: 0.10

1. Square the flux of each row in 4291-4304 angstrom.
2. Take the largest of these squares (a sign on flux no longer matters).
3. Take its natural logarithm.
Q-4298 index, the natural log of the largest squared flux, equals 6.95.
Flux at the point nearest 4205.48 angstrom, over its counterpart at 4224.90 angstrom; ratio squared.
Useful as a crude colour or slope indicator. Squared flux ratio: 0.78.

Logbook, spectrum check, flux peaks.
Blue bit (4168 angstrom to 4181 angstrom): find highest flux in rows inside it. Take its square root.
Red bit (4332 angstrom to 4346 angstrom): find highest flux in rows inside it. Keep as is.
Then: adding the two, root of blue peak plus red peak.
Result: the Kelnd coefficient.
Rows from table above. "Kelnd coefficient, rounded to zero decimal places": 48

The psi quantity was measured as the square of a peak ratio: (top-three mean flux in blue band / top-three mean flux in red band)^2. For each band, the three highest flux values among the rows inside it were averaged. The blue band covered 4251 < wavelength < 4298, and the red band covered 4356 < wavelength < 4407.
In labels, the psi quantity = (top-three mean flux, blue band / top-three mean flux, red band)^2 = 0.67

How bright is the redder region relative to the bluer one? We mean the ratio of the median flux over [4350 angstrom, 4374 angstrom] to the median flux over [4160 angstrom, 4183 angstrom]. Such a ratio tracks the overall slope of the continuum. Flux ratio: 1.25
